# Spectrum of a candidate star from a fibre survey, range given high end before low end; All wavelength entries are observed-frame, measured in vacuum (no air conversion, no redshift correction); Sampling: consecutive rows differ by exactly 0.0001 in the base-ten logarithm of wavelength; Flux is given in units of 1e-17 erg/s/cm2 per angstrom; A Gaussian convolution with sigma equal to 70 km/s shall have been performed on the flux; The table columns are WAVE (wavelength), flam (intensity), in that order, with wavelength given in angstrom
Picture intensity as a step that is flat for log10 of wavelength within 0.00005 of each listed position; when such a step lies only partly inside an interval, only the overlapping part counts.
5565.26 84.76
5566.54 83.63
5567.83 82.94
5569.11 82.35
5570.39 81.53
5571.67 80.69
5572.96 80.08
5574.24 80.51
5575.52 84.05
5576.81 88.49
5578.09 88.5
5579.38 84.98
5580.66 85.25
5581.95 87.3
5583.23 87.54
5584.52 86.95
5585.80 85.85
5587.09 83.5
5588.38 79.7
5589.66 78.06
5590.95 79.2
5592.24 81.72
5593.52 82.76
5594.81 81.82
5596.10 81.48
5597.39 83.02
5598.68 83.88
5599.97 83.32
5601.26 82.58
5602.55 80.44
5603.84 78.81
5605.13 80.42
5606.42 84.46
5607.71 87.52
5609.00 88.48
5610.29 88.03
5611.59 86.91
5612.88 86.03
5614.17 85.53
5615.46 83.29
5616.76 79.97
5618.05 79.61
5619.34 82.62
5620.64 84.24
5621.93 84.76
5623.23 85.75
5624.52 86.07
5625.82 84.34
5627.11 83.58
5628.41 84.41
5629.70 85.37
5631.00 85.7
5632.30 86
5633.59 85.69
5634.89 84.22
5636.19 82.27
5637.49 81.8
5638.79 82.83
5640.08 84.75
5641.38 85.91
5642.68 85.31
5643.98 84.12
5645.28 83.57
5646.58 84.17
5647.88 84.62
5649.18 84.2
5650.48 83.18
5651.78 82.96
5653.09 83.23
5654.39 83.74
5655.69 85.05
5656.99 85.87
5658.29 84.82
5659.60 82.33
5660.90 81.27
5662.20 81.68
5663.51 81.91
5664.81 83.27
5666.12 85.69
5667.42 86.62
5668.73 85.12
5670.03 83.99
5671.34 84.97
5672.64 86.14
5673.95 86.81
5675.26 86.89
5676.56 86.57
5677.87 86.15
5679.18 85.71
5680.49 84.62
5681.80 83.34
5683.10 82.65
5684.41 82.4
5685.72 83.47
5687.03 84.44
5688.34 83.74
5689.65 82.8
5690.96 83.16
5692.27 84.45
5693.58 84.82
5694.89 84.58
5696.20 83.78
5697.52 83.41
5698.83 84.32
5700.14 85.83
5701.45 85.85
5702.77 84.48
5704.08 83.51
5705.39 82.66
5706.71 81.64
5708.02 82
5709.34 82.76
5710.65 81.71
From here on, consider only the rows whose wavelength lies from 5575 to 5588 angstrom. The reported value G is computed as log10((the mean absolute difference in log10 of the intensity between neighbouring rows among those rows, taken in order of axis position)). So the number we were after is -2.09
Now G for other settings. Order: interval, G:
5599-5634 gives -2.16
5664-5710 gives -2.37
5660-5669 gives -2.23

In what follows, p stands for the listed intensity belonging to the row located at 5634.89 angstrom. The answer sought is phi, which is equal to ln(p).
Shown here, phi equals 4.433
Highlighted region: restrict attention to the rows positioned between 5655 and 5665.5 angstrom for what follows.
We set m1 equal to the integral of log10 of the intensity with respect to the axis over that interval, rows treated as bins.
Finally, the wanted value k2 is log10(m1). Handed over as 1.30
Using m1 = 20.2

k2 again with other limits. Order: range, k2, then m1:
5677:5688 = 1.33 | 21.2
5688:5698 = 1.28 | 19.2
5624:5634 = 1.29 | 19.3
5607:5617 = 1.29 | 19.3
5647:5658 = 1.33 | 21.2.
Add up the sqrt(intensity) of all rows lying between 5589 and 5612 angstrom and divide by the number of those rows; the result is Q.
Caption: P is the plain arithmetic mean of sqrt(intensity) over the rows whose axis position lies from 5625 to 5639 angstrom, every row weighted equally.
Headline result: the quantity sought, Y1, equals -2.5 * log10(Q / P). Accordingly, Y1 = 0.008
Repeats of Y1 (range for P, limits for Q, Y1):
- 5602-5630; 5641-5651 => -0.002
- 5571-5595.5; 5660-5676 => -0.007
